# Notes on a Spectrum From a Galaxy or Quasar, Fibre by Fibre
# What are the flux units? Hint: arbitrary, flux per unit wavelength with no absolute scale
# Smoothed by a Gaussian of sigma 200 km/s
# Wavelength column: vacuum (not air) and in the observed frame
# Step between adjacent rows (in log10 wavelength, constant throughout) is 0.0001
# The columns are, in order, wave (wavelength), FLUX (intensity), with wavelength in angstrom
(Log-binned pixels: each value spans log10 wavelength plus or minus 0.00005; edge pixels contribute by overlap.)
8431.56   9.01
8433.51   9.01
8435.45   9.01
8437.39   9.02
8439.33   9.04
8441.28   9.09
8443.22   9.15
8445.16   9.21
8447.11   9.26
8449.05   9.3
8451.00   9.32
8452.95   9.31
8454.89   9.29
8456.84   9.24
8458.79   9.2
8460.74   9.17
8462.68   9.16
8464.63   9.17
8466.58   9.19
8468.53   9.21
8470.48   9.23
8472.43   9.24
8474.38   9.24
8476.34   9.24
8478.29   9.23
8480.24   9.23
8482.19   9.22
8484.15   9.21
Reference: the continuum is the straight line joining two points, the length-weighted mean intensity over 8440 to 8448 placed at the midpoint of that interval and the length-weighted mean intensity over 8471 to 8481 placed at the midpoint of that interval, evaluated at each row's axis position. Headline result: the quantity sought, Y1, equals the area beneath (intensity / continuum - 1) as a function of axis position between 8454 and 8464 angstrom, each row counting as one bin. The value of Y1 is 0.012 angstrom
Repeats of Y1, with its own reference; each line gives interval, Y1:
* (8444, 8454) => 0.109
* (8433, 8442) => -0.118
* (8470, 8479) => 0.006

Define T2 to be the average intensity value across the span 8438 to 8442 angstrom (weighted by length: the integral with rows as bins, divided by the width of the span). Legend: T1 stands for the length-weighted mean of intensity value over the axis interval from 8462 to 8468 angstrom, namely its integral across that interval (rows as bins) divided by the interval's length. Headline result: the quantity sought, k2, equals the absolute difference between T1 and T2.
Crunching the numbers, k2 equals 0.12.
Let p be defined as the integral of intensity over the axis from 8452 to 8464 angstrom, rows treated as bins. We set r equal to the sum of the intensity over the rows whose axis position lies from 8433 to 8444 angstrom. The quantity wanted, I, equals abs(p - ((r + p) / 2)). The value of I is 28.2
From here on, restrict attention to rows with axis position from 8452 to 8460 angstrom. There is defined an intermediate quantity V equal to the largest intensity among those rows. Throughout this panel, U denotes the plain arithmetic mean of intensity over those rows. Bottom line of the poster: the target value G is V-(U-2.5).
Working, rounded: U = 9.26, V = 9.31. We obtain 2.55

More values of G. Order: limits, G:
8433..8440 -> 2.52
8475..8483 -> 2.51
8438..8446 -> 2.59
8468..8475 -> 2.51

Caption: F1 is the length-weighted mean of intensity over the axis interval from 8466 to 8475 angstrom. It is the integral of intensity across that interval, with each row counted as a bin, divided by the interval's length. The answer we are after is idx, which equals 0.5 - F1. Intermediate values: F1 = 9.22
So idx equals -8.72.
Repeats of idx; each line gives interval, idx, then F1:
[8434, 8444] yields -8.56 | 9.06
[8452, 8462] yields -8.75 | 9.25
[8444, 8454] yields -8.78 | 9.28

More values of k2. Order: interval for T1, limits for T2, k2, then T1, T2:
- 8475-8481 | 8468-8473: 0.00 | 9.23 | 9.23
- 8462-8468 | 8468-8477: 0.05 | 9.17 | 9.23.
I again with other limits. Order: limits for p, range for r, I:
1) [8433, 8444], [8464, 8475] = 22.2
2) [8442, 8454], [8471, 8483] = 27.9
